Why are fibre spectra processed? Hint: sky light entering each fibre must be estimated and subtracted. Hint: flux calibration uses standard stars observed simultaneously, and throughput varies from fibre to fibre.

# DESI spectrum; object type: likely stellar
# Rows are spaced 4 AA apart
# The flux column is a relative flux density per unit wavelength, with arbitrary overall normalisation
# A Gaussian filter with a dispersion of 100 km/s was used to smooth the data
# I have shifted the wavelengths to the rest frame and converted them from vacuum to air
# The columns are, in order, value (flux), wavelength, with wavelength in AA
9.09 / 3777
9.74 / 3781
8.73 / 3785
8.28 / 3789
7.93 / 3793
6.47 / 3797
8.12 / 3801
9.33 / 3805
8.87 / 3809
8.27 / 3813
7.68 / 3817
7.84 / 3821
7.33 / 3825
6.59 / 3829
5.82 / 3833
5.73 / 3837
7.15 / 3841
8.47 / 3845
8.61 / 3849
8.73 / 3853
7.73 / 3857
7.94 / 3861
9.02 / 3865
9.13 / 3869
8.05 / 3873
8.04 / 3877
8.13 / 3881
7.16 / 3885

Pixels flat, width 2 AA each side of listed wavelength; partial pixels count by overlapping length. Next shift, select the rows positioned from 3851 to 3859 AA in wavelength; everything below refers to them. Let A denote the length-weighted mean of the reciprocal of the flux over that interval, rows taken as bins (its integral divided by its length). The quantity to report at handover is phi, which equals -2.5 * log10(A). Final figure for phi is 2.28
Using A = 0.122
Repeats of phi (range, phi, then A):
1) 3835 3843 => 2.01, 0.157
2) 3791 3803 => 2.18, 0.135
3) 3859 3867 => 2.32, 0.118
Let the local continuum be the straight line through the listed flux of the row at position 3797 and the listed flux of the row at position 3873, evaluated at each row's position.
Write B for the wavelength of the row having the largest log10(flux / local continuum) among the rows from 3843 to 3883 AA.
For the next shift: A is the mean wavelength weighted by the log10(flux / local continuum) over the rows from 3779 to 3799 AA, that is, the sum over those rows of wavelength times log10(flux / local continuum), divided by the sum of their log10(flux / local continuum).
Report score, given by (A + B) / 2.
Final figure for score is 3827.4 AA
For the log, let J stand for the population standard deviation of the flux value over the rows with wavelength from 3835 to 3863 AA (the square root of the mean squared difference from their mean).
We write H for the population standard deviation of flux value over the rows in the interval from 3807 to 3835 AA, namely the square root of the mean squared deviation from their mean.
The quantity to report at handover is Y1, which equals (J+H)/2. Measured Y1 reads 0.96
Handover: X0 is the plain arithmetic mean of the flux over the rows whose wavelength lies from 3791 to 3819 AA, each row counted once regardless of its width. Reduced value 8.10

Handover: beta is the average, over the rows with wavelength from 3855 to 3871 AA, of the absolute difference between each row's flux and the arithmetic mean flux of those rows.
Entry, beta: 0.62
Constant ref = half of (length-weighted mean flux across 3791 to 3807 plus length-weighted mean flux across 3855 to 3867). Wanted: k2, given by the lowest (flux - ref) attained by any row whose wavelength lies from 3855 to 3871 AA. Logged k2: -0.4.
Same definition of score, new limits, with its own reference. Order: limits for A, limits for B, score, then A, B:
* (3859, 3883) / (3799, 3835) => 3835.3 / 3865.6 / 3805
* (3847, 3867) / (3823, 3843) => 3840.5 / 3856.0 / 3825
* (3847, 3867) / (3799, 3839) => 3830.5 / 3856.0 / 3805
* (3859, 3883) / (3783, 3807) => 3835.3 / 3865.6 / 3805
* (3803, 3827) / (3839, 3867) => 3838.1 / 3811.2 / 3865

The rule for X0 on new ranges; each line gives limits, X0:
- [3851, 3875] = 8.43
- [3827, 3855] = 7.30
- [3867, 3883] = 8.34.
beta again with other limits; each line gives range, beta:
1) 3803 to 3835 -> 0.86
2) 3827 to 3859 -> 1.03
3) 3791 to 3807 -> 0.76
